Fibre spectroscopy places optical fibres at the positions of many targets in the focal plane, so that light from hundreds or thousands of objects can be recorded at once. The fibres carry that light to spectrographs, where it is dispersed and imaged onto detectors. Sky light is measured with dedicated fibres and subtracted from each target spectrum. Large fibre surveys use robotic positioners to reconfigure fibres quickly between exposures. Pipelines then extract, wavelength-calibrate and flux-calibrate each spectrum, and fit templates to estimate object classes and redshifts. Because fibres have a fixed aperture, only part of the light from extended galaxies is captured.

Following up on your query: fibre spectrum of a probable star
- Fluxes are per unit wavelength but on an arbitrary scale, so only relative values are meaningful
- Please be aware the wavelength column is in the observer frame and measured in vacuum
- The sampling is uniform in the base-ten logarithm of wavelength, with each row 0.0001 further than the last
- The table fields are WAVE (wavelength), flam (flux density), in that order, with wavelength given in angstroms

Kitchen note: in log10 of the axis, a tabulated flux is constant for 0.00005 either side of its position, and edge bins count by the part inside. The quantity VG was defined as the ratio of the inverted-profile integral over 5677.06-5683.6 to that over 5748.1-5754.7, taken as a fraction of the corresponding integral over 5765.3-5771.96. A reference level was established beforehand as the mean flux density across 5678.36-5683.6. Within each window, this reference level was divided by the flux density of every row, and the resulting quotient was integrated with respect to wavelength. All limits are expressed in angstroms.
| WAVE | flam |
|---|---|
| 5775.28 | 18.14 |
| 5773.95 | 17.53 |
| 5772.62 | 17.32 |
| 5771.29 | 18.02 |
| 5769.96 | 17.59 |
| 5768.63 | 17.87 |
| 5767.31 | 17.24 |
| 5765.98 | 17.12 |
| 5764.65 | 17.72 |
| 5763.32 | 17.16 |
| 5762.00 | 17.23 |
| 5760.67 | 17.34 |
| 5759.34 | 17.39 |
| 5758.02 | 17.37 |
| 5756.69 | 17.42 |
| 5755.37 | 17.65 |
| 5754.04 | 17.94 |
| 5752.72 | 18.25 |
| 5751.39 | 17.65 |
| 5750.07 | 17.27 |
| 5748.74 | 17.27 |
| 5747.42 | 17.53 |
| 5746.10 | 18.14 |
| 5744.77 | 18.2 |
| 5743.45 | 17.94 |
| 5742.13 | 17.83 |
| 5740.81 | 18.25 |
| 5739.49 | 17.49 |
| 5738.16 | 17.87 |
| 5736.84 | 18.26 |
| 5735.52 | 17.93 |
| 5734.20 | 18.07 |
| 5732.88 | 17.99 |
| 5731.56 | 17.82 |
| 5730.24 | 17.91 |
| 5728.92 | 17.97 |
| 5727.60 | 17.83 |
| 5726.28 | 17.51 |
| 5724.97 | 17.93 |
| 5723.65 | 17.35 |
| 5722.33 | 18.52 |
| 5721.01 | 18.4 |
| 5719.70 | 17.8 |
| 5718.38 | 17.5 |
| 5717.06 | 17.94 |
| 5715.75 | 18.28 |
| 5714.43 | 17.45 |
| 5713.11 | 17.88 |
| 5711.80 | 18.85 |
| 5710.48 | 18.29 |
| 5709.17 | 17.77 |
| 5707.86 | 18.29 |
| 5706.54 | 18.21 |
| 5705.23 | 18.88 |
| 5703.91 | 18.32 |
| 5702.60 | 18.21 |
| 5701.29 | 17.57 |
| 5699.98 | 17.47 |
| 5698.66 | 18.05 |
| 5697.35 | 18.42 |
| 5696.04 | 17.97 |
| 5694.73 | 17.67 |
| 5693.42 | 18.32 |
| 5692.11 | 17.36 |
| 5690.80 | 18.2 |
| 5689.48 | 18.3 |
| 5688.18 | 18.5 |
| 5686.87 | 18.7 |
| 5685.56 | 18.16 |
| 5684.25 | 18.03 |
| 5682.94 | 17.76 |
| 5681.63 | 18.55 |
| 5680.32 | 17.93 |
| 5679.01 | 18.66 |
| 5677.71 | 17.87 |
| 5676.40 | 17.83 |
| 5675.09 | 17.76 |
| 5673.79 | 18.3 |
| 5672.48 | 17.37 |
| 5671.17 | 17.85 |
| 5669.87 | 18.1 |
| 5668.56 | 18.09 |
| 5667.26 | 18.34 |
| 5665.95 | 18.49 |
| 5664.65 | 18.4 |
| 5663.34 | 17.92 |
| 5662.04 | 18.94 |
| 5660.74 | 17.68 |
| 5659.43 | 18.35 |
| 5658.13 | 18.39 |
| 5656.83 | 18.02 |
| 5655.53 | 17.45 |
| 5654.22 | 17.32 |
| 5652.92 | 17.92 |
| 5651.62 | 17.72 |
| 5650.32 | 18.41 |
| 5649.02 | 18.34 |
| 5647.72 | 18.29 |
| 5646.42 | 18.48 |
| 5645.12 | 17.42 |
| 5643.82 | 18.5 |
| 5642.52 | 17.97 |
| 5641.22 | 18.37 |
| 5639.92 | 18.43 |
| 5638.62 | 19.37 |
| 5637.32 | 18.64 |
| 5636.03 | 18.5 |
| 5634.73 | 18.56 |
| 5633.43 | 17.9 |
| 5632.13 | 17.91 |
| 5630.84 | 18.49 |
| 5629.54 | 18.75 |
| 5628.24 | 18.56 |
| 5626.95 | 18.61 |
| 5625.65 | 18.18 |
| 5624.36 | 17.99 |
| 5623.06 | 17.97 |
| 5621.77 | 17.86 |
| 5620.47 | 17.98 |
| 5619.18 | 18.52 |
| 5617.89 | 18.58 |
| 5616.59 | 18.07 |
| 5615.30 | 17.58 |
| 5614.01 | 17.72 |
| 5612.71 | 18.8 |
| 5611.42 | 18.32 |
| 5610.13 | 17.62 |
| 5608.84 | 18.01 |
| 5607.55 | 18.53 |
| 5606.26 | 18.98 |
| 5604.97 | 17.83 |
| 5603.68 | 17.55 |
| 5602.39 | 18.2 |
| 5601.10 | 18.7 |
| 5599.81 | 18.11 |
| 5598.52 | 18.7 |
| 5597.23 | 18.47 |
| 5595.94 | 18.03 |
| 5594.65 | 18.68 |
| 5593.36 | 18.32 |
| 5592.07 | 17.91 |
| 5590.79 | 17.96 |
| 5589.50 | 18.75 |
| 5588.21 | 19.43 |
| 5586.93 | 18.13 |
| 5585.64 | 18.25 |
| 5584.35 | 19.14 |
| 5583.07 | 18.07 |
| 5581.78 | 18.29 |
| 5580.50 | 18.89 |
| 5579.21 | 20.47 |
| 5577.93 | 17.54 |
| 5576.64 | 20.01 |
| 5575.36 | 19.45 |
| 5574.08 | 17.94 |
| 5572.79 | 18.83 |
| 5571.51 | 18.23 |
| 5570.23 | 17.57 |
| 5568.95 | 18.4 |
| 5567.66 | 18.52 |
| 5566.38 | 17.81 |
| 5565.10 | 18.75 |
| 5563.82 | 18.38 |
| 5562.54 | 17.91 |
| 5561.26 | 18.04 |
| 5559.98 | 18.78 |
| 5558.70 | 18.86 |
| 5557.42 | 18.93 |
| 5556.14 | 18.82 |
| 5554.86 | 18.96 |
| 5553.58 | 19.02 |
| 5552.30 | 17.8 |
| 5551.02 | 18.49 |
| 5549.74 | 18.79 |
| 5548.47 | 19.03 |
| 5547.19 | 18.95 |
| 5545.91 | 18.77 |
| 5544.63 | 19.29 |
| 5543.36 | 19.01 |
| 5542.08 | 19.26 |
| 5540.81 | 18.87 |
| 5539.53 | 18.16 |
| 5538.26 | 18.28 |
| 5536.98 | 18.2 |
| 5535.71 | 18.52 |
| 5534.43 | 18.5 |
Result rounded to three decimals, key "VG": 0.140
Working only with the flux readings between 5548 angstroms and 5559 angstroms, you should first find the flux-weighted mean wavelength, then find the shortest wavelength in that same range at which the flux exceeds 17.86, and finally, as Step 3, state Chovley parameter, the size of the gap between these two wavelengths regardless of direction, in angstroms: 5.1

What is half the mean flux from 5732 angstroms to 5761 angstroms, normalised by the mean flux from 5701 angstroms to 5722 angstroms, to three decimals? 0.491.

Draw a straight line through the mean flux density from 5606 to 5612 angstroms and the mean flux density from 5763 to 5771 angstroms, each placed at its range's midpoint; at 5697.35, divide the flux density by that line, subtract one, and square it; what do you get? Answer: 0.0011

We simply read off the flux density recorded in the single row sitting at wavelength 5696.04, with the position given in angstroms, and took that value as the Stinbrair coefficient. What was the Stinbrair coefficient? 17.97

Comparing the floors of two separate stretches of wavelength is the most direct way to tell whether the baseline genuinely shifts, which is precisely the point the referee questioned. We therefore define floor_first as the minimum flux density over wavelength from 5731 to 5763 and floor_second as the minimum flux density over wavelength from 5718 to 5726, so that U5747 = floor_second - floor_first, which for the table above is 0.12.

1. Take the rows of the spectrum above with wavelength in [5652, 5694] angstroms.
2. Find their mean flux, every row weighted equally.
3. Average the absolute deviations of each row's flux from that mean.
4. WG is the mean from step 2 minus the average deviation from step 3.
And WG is 17.8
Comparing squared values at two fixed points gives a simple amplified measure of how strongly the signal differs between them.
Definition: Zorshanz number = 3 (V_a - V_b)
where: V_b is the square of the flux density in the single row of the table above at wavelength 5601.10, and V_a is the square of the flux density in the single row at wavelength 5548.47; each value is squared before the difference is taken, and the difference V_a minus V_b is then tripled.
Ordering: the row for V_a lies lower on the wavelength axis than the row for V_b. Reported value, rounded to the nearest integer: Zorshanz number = 37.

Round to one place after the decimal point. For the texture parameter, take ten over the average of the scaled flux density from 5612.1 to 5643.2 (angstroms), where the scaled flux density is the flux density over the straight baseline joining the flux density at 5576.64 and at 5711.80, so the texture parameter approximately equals 10.7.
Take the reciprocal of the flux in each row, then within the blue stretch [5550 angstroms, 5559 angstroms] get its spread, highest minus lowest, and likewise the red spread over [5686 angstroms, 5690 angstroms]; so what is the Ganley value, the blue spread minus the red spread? 0.0024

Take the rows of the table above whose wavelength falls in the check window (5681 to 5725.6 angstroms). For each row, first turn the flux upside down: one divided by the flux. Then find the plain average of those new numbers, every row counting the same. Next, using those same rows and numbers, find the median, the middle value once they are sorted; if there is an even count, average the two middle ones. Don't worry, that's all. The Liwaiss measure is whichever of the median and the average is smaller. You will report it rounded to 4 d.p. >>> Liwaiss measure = 0.0550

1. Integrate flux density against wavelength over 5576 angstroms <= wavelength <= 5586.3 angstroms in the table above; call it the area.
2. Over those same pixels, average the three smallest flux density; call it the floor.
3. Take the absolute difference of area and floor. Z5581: 176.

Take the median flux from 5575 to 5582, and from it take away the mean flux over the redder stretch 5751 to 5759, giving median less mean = 1.46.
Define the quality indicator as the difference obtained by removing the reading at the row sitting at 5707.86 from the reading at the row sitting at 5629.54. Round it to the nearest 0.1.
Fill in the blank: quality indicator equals 0.5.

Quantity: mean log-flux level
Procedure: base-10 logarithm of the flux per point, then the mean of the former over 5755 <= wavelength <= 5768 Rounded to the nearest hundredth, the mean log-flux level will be 1.24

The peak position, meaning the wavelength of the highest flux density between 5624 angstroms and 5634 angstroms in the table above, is 5629.54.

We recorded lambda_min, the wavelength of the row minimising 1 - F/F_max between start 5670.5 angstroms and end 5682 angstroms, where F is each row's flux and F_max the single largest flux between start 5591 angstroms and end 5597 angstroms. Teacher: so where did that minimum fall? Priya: 5679.01 angstroms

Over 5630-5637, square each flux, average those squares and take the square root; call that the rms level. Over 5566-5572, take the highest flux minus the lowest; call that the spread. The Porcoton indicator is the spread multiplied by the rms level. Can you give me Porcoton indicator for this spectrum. 17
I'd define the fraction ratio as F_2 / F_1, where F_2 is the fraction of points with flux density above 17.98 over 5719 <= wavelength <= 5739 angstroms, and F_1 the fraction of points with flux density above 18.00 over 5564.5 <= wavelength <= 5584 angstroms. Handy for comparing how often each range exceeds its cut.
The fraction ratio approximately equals 0.45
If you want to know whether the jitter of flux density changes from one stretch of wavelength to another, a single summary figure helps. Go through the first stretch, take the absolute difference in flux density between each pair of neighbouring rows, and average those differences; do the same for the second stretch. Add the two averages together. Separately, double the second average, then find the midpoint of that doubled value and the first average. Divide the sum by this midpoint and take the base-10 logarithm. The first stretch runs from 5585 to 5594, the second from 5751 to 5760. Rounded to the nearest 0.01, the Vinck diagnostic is 0.18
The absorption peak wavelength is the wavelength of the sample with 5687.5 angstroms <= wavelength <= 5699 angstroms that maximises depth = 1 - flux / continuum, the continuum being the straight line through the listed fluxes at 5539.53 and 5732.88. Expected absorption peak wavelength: 5692.11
